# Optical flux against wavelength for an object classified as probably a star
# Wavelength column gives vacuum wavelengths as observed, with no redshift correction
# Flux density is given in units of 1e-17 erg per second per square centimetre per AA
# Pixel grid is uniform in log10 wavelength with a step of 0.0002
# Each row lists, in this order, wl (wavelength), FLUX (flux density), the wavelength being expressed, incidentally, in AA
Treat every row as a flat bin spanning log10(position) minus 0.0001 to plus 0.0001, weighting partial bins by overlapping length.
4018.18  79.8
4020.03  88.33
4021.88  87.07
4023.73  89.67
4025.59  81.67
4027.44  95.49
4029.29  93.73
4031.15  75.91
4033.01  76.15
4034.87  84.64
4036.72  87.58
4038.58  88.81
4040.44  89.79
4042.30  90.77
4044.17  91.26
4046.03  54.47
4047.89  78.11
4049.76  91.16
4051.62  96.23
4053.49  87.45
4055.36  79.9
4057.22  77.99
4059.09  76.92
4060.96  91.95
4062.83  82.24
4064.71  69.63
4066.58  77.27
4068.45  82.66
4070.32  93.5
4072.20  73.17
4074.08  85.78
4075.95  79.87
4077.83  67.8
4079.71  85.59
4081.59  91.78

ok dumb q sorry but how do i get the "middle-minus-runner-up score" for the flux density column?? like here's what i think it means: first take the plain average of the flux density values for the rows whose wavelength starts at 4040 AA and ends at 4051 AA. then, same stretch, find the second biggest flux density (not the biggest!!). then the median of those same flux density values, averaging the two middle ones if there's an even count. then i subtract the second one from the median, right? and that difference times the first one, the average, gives -73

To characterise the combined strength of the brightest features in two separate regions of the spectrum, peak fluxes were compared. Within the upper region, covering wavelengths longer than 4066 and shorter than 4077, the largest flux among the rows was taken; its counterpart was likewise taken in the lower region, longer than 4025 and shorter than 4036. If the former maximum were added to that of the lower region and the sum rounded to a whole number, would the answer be 189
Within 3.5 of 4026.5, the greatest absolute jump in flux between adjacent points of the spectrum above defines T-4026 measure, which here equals 14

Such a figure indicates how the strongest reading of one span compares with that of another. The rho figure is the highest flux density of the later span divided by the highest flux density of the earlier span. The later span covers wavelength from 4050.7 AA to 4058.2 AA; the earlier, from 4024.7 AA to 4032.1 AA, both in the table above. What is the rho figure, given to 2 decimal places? 1.01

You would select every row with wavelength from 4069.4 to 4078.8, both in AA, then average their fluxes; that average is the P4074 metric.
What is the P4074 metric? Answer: 80.0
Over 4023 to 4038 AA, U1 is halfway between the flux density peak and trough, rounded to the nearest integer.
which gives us 86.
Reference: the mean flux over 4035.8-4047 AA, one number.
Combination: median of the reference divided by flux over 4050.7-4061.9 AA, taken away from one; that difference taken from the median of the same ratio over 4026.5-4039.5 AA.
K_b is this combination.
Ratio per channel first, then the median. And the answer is 0.96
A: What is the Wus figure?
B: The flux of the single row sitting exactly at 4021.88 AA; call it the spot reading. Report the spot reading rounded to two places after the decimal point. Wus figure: 87.07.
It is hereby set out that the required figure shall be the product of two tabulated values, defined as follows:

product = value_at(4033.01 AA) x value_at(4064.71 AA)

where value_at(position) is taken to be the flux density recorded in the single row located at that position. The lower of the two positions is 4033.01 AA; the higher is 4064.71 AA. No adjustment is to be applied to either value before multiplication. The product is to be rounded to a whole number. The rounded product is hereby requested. 5302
